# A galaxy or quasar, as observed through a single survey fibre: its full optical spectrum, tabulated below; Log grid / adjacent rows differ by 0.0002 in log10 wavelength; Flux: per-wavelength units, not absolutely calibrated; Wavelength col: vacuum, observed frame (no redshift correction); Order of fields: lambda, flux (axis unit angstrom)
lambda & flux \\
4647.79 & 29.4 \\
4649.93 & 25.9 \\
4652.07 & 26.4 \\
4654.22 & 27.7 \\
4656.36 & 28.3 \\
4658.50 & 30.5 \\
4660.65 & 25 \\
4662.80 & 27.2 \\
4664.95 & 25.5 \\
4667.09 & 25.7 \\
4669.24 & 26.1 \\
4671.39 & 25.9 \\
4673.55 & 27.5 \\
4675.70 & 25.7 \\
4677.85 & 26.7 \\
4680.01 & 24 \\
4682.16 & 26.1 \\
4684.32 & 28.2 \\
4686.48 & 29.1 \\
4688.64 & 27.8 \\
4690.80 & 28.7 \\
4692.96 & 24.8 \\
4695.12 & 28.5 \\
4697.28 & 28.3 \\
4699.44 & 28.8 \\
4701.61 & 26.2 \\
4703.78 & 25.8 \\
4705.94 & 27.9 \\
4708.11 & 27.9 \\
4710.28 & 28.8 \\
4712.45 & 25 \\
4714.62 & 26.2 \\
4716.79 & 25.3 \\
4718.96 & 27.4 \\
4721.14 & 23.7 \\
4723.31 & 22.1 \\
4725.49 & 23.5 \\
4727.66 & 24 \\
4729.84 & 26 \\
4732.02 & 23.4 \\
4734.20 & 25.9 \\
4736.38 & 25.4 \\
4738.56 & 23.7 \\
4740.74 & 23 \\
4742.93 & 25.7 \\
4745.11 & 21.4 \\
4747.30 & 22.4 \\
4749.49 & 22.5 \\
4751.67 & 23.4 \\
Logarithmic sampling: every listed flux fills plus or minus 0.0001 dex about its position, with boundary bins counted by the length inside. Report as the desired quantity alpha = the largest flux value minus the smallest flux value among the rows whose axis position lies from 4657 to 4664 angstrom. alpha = 5.5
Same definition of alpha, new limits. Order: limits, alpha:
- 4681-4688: 3.0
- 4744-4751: 1.1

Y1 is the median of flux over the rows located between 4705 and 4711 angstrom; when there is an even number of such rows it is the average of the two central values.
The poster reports 27.9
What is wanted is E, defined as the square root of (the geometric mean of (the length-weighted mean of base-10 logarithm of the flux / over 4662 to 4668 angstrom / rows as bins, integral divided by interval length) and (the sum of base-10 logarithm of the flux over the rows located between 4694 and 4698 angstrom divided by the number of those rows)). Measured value 1.20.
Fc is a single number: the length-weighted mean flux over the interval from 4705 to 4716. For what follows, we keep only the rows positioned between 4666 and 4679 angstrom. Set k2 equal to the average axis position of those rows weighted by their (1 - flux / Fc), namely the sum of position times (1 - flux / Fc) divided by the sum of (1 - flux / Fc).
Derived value 4671.3 angstrom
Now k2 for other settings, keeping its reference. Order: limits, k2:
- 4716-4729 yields 4723.5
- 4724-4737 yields 4730.0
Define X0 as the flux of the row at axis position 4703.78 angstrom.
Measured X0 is 25.8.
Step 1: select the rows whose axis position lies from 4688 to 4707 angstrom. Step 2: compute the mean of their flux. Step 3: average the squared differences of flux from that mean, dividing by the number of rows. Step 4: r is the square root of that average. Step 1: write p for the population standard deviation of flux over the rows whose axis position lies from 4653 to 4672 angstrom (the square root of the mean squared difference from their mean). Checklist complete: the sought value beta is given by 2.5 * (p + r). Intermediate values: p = 1.64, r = 1.37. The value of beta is 7.5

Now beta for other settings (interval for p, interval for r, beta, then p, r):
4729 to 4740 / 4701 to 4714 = 6.1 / 1.11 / 1.35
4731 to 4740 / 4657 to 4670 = 7.3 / 1.07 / 1.84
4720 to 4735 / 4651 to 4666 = 7.6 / 1.30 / 1.72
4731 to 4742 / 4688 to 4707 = 6.3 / 1.15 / 1.37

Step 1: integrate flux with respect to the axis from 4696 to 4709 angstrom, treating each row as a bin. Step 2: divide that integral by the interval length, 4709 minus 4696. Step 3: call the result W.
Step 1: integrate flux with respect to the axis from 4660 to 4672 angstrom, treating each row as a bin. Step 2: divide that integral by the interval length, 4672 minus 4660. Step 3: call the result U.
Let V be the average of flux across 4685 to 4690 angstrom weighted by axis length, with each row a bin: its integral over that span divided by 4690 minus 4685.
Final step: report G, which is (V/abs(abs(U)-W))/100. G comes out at 0.18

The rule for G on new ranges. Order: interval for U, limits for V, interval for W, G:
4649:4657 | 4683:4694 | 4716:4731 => 0.11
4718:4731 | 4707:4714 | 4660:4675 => 0.16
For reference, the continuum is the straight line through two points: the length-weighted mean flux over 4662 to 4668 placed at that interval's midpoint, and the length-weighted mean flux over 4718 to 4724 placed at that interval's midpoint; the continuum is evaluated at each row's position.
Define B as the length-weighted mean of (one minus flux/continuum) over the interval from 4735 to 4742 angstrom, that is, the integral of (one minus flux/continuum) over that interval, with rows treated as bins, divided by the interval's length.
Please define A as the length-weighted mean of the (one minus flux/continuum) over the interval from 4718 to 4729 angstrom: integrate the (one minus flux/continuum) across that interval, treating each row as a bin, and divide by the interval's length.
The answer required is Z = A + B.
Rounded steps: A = 0.011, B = -0.01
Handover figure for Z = 0.00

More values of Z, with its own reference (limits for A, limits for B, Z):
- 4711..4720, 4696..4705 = -0.15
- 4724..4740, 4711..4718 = -0.05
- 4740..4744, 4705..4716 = -0.12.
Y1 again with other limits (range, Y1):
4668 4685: 26.1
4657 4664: 27.2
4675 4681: 25.7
